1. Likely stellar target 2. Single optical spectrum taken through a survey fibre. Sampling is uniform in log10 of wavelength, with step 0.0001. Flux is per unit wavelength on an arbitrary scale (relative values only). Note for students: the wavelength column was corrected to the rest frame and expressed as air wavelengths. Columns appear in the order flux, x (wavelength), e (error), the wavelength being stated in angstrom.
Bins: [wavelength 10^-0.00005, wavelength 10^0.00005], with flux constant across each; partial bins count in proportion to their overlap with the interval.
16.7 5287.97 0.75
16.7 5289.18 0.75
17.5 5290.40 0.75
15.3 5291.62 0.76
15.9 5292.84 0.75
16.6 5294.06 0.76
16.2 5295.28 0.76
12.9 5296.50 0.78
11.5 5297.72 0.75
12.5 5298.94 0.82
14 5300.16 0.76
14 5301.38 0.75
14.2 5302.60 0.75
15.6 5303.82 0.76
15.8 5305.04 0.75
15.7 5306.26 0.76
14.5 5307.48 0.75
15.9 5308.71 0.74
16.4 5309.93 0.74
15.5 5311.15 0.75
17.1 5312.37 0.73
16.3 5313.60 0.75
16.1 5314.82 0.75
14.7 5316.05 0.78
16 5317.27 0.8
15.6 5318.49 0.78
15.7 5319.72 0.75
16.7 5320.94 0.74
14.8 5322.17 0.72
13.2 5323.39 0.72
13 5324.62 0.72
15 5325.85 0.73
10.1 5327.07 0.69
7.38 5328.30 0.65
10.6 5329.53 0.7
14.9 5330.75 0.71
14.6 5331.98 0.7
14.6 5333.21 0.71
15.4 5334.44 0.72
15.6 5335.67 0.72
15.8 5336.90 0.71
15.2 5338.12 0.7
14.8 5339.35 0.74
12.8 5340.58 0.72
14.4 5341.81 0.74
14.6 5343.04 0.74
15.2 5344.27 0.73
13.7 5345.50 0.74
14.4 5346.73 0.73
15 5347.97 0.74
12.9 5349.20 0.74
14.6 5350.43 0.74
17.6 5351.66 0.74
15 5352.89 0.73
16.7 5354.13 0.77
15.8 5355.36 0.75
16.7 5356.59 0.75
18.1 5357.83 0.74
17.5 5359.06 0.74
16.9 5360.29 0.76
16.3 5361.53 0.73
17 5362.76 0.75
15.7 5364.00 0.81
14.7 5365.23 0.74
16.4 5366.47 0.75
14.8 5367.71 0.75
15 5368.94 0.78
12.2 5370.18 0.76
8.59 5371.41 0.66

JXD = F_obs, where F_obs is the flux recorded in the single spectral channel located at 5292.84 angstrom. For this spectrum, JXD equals 15.9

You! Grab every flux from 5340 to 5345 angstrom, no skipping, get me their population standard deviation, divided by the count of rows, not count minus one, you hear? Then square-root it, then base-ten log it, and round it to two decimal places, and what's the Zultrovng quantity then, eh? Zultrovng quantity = -0.03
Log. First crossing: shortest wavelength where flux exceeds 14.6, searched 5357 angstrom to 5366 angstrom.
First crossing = 5357.83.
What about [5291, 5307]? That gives 5291.62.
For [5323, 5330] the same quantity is 5325.85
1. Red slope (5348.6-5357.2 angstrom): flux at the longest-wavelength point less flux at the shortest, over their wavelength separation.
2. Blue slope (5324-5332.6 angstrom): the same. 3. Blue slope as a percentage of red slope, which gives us 42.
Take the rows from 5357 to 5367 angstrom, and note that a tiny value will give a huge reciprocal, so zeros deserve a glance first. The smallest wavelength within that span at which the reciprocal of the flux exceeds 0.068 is 5365.23 angstrom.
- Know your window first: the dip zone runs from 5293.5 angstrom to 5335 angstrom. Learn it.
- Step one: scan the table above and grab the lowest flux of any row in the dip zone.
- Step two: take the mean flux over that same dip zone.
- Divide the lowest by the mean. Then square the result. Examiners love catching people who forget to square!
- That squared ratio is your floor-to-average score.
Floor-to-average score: 0.26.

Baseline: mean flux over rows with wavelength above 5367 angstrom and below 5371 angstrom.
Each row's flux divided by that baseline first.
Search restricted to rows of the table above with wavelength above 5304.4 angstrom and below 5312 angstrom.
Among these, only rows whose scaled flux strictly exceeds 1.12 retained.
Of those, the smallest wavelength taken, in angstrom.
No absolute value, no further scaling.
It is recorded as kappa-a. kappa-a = 5305.04 angstrom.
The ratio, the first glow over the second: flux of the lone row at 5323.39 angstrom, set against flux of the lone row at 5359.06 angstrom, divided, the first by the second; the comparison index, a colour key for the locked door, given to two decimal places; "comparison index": 0.75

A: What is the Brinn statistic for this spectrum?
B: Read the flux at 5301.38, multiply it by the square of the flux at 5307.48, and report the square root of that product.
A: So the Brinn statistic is 54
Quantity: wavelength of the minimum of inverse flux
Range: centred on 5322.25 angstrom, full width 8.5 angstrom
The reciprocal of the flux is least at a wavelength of 5320.94 angstrom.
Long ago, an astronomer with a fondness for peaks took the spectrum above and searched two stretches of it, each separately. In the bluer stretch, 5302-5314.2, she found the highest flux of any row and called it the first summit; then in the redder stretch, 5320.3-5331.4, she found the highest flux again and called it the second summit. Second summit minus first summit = -0.4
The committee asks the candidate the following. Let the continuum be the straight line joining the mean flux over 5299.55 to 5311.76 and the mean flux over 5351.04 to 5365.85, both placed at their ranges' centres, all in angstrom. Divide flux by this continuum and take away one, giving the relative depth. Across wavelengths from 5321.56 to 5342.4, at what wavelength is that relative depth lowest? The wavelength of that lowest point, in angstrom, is 5328.30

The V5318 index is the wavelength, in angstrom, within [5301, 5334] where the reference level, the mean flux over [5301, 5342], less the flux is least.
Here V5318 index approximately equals 5312.37 angstrom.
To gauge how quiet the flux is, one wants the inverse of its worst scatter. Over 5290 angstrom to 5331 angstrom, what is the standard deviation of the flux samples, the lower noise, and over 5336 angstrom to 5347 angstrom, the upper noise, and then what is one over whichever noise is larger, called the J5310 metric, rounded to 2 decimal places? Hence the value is 0.46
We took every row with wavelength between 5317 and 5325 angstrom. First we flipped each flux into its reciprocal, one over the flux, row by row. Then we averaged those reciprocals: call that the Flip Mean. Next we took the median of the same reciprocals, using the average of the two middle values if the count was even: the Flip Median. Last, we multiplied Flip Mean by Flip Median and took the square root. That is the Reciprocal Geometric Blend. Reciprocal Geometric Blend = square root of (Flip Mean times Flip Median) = 0.0656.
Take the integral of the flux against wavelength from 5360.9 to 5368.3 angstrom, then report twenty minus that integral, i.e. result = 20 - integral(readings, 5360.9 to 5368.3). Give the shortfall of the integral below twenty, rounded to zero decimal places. -97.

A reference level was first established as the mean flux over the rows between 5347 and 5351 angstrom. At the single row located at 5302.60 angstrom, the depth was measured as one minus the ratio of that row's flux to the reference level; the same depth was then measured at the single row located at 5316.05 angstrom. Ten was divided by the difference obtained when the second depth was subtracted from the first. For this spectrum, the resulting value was 283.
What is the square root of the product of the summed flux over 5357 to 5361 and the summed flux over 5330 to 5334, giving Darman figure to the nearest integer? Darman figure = 48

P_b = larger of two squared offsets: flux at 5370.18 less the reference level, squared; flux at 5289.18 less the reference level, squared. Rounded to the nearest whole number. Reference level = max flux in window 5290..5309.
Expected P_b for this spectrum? 28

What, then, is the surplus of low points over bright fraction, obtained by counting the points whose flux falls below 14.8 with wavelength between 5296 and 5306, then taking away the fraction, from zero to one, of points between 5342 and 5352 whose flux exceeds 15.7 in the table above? 5.9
